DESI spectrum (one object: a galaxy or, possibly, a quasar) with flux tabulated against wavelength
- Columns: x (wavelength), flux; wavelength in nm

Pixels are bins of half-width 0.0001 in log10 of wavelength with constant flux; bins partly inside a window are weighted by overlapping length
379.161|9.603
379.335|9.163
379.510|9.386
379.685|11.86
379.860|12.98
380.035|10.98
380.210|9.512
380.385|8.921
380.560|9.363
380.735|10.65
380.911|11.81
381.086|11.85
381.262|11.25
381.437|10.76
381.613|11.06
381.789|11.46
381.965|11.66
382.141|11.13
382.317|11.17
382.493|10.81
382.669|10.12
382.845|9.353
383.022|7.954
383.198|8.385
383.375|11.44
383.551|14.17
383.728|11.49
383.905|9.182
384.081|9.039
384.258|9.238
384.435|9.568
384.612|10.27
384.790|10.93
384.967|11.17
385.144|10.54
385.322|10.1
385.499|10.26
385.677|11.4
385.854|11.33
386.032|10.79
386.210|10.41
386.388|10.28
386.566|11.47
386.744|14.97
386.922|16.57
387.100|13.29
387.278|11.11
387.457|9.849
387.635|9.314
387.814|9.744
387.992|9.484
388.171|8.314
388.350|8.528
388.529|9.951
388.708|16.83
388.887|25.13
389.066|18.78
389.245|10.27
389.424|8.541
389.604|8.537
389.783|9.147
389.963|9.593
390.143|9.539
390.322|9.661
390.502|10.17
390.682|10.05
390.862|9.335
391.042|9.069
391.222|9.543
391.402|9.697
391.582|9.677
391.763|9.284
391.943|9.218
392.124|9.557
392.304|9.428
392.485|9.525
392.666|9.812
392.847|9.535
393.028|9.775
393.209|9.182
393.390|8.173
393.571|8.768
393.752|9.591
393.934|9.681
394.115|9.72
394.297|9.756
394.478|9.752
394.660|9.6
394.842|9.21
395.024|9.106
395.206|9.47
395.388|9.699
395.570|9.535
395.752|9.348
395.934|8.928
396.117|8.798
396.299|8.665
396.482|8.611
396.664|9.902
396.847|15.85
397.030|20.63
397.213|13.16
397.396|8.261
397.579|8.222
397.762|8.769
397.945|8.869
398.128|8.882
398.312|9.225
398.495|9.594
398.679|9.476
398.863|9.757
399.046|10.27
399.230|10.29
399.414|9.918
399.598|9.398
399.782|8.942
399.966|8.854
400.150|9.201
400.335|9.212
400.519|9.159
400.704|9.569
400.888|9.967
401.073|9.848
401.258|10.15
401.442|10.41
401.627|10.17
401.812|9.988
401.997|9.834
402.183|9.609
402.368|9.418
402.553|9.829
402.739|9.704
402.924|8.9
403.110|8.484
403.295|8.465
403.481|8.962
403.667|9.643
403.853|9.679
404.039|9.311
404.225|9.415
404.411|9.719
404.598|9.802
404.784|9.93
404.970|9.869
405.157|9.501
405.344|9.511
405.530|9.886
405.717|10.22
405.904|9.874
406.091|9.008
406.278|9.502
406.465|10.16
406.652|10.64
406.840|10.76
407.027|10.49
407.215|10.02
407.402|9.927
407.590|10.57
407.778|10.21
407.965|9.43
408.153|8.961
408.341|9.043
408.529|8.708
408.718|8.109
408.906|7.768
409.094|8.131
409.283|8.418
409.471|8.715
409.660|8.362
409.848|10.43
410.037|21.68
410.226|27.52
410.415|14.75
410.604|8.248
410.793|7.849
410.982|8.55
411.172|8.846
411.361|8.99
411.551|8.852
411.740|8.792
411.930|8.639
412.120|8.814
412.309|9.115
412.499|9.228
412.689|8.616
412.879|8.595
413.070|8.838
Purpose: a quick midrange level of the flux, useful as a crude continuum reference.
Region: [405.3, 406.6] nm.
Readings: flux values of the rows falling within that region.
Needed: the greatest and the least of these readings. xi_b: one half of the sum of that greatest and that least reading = 9.6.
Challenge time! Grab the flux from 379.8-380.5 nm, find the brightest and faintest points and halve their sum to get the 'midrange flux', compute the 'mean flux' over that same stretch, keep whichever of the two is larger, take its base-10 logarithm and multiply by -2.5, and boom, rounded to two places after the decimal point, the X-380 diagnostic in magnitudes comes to -2.60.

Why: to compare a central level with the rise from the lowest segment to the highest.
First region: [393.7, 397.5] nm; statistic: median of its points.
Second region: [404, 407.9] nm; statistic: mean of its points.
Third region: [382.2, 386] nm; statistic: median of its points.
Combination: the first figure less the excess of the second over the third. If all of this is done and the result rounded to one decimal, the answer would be 9.9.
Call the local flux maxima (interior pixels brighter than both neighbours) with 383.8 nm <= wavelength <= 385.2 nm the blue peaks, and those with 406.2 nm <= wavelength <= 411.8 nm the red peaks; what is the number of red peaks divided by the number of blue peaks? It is 6.0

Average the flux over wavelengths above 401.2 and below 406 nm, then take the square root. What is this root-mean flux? 3.10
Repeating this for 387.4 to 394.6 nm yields 3.20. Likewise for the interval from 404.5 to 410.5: 3.26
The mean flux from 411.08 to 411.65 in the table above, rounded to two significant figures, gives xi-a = 8.9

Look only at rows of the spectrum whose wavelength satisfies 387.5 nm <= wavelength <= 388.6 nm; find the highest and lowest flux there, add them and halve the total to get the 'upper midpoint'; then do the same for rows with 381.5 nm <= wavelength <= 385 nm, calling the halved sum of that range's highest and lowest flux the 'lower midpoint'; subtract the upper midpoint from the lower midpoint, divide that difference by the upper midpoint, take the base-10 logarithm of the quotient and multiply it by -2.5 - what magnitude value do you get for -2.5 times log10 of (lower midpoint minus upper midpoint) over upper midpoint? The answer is 1.7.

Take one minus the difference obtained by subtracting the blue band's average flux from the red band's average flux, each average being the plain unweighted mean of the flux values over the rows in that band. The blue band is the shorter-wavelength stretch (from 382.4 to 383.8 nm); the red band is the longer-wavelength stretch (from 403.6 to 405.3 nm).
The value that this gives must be 1.81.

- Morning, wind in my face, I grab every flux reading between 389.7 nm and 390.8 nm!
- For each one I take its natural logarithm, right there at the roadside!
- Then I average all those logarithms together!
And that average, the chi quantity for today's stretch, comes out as 2.27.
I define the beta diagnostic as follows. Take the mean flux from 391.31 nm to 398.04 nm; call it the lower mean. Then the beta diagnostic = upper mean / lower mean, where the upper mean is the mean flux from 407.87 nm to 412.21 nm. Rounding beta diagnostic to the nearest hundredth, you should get 1.05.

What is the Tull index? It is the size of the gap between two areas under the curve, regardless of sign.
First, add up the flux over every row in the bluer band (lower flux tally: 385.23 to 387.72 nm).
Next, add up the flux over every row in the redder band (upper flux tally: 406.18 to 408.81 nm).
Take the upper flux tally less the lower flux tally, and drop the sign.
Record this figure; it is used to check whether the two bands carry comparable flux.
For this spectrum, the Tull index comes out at 25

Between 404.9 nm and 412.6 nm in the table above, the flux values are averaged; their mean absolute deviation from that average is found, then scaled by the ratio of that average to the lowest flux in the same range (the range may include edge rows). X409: 2.28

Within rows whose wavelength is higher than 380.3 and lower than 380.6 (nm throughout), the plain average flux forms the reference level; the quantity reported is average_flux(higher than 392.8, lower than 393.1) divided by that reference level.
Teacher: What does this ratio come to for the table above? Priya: 1.06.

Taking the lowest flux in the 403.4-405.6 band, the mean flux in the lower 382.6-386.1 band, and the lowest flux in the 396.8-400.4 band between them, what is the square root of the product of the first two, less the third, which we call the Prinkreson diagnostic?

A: 1.4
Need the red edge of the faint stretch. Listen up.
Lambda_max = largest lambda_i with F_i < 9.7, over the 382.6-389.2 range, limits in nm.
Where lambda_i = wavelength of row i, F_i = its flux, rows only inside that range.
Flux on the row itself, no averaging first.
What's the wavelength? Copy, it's 388.350 nm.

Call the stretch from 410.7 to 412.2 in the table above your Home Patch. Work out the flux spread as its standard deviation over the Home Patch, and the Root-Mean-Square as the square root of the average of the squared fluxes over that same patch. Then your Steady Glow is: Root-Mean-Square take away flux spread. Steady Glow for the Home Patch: 8.3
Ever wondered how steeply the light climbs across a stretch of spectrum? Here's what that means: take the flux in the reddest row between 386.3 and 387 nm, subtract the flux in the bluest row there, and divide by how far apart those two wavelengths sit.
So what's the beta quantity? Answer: 12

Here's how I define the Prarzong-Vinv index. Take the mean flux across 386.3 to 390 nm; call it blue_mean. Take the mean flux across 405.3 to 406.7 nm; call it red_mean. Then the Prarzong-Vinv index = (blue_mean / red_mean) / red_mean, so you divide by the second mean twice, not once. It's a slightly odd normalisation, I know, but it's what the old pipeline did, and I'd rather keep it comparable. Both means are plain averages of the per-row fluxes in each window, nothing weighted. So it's 0.123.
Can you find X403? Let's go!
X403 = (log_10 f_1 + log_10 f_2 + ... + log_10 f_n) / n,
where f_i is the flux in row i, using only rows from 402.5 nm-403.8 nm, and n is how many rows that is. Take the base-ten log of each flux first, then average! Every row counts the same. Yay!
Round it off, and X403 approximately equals 0.96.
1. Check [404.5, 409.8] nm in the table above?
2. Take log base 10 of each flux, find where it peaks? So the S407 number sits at 406.840 nm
